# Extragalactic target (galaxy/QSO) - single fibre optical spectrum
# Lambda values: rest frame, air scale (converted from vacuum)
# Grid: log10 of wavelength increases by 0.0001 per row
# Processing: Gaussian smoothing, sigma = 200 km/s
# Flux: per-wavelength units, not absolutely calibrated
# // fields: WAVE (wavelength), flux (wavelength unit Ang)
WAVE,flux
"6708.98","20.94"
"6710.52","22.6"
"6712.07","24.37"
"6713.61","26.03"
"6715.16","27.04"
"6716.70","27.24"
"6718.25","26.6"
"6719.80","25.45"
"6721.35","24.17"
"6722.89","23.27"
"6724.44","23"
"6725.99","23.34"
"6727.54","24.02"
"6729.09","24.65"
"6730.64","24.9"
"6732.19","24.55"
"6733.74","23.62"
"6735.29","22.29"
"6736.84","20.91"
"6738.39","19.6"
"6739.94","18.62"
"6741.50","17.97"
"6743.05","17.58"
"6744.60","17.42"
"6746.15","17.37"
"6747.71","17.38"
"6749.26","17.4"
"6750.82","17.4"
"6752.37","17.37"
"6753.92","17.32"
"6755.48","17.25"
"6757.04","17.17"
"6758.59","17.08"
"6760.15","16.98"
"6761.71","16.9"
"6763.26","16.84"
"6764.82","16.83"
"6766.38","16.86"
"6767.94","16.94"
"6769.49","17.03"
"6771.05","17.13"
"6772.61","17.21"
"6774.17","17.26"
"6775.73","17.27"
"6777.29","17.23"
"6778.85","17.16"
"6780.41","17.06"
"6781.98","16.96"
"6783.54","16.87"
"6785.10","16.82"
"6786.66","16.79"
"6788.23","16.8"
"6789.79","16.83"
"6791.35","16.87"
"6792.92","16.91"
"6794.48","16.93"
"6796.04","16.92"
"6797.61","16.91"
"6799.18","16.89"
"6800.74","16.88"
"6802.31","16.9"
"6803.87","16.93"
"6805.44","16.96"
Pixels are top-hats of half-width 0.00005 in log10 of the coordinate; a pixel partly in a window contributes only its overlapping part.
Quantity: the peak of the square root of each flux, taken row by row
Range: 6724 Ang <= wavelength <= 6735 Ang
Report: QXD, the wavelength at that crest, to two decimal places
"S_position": 6730.64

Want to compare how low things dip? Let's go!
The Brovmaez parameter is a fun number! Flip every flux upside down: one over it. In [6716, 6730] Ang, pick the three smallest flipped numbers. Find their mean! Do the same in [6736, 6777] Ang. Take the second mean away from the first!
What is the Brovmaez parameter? -0.013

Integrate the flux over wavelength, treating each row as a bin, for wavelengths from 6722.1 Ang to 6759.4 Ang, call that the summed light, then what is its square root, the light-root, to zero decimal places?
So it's 27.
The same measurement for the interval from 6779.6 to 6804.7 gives 21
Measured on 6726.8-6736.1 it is 15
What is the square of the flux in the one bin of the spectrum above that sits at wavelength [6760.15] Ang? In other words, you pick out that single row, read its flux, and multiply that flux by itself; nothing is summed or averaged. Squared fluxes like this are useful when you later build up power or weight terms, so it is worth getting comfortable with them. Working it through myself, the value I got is 288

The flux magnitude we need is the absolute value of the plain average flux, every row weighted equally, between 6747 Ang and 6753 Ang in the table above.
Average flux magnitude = 17.4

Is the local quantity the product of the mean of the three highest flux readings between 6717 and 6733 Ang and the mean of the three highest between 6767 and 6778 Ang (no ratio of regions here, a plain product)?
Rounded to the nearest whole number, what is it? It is 443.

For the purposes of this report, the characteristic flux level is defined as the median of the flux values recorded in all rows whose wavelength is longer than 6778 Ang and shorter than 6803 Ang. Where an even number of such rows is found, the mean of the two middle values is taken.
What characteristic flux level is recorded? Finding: 16.9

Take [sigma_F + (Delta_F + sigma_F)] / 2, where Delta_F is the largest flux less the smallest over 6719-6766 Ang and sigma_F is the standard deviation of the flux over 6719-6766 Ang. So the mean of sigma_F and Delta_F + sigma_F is 7.5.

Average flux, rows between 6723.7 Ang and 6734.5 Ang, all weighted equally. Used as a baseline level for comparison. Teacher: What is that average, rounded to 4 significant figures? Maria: 24.01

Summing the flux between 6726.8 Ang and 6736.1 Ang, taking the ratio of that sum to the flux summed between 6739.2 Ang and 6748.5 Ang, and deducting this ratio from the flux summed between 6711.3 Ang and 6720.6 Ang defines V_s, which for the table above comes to 155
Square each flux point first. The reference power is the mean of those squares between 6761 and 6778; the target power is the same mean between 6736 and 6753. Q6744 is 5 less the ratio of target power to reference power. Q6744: 3.87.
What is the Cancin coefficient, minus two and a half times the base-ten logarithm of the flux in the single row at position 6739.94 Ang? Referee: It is -3.17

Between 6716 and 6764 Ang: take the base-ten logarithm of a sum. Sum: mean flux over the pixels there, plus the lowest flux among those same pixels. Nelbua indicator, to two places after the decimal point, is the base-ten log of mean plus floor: 1.57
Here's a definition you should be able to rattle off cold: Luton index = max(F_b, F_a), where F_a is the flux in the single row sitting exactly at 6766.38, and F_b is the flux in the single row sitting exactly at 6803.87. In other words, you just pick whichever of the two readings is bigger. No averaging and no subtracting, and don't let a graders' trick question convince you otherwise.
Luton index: 16.9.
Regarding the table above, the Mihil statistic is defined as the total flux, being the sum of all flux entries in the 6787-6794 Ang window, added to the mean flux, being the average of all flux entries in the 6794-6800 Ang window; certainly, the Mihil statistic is 84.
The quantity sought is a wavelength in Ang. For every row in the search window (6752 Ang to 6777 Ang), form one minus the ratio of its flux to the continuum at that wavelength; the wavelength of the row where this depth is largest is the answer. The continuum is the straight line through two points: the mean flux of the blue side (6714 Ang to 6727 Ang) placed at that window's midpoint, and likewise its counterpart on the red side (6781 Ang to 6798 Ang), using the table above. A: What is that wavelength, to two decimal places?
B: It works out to 6752.37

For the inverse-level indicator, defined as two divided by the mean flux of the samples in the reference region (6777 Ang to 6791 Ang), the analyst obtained 0.118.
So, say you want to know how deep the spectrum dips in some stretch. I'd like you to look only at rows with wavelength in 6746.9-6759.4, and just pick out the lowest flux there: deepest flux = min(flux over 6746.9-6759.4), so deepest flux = 17.08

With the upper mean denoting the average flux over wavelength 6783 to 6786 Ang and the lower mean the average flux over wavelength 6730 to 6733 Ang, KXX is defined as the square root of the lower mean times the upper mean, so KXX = 20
